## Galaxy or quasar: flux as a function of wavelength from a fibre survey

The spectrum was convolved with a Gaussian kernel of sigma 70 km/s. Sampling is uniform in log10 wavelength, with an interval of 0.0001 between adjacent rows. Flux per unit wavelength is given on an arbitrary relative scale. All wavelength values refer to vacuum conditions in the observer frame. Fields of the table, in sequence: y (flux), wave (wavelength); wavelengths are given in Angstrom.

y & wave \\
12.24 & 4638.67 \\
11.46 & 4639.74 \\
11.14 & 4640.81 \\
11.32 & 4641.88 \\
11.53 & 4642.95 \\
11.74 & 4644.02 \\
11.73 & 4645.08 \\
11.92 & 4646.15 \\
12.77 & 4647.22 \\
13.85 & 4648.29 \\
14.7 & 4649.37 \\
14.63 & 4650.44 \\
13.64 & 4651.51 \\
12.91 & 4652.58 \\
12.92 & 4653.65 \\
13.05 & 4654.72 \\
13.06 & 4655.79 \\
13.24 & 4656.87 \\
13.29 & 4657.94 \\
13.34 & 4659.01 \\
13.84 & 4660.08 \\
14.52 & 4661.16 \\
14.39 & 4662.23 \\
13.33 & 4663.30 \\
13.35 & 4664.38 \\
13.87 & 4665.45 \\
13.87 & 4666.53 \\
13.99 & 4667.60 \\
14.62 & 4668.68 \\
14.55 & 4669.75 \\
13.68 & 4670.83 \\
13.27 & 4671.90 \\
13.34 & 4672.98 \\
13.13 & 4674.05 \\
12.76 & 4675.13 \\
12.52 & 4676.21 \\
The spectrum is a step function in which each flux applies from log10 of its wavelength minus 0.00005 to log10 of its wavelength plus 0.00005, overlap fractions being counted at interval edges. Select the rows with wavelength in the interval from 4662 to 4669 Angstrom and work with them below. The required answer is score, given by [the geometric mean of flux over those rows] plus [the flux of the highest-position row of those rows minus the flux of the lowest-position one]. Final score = 14.1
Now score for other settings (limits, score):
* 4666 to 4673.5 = 13.4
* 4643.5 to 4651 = 15.9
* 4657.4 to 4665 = 13.8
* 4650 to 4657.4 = 11.9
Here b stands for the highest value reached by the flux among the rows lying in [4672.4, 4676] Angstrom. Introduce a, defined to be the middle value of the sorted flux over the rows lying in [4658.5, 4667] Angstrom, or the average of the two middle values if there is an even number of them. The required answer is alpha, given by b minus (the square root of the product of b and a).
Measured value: -0.3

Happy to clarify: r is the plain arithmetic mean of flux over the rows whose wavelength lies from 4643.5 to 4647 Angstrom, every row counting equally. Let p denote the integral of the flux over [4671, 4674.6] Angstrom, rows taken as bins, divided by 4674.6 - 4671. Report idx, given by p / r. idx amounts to 1.13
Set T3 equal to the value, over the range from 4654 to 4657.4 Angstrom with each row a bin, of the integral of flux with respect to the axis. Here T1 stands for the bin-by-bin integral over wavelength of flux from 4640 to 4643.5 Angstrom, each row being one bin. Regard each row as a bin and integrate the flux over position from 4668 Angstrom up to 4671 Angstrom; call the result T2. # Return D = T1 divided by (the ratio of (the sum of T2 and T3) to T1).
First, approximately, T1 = 40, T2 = 43.0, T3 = 44.5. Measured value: 18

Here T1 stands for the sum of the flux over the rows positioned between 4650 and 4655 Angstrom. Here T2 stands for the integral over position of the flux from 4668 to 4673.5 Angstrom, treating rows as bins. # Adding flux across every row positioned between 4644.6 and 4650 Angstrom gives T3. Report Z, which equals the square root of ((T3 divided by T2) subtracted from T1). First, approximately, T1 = 67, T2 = 76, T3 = 65.0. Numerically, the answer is 8.14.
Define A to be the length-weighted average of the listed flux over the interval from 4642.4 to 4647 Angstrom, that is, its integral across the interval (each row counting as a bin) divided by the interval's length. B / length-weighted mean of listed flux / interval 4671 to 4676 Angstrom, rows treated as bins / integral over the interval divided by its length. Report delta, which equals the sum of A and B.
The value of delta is 24.9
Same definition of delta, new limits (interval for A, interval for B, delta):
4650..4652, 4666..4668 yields 28.1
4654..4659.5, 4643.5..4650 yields 26.0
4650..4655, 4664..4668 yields 27.2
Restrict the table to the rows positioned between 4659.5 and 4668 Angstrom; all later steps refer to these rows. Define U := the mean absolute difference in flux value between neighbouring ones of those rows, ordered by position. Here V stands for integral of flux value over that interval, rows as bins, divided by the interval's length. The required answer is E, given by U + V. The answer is 14.3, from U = 0.36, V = 13.9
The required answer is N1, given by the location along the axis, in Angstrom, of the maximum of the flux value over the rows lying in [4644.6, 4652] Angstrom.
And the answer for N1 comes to 4649.37 Angstrom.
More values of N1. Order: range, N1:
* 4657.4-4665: 4661.16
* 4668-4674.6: 4668.68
